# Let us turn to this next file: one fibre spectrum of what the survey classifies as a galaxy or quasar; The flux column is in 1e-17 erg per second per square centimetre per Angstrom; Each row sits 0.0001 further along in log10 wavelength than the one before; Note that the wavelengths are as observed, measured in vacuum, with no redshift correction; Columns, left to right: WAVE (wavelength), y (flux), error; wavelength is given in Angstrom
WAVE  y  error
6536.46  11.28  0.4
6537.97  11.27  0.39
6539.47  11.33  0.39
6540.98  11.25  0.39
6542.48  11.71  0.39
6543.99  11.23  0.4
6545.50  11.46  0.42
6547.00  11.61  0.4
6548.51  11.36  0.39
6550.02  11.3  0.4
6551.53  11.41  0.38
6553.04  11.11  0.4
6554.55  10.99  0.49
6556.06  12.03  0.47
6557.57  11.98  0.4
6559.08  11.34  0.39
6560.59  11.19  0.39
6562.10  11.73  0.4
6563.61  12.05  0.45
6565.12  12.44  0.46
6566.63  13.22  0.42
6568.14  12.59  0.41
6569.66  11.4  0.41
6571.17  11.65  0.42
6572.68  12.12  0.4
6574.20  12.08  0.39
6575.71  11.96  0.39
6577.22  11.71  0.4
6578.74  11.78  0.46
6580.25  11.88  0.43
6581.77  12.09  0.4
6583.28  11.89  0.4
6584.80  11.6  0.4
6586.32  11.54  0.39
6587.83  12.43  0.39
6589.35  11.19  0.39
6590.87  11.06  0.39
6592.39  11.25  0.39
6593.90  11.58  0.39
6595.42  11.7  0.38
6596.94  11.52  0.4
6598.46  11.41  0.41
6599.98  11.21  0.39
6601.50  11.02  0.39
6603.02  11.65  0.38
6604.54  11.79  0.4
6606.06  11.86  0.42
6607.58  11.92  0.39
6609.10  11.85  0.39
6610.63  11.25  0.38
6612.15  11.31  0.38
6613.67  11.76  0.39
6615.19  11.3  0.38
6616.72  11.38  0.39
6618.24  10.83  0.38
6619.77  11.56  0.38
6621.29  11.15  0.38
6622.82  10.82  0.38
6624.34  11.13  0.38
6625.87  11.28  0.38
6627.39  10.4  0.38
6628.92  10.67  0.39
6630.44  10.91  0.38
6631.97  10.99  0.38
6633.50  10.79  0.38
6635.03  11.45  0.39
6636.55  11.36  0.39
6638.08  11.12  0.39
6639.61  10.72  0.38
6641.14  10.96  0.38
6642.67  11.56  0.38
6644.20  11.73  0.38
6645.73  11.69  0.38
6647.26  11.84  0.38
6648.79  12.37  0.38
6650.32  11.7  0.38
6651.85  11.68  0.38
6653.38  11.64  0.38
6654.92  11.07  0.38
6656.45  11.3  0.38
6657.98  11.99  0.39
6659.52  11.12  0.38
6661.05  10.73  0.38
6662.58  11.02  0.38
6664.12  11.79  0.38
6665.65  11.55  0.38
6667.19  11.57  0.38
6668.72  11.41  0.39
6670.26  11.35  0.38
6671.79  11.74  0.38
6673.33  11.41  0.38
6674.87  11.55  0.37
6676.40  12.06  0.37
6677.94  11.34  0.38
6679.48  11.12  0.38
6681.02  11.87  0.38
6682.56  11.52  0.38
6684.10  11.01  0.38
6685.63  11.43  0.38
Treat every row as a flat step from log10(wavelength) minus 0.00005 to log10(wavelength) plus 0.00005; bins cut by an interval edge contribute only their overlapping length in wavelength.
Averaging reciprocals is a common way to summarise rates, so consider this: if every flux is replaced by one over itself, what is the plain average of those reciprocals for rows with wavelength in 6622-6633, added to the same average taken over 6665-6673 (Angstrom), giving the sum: 0.179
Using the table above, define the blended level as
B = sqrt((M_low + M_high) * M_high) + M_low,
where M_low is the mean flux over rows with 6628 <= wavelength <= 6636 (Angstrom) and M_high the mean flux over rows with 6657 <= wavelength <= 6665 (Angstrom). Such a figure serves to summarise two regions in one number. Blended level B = 26.9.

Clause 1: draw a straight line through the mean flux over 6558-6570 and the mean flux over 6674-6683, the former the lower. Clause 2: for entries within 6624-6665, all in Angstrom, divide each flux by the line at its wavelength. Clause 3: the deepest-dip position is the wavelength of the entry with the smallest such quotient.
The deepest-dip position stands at 6627.39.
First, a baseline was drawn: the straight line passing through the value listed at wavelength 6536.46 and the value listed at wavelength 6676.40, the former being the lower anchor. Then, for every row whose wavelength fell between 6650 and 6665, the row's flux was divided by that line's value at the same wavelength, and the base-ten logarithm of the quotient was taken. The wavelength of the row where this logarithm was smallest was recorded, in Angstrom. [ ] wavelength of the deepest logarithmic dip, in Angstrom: 6661.05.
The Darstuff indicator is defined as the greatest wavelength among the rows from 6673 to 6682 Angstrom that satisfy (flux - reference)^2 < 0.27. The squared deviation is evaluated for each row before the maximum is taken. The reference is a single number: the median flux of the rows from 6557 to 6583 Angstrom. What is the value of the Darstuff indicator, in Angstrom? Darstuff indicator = 6681.02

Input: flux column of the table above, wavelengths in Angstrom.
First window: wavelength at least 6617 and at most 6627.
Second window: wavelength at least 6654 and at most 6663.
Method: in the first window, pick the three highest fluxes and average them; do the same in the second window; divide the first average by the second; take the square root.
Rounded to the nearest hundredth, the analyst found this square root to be 0.99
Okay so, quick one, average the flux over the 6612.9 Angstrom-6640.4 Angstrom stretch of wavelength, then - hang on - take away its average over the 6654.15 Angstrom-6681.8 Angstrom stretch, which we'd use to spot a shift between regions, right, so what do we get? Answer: -0.4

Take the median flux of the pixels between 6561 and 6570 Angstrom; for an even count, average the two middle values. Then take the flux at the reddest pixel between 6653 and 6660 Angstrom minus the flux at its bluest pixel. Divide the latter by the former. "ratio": -0.04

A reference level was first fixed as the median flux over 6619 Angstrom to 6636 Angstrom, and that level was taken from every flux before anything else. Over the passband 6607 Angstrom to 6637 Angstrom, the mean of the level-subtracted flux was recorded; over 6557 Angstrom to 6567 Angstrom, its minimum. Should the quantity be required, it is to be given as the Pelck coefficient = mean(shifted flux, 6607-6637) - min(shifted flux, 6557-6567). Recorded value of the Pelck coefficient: 0.0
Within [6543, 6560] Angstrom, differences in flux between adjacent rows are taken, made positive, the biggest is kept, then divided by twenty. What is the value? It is 0.052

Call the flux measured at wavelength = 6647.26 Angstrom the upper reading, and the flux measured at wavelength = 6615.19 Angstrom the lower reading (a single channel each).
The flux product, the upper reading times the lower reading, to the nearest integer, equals 134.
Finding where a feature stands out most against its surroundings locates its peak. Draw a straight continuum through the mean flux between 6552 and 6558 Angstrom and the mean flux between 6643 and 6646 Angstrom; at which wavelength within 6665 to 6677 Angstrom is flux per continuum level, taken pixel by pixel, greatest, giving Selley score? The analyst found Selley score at 6676.40 Angstrom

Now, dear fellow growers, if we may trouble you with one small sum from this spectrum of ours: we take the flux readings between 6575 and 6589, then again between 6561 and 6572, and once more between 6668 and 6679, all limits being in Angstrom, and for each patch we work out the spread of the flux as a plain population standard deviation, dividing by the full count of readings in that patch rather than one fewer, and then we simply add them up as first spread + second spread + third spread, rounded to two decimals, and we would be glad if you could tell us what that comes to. 1.09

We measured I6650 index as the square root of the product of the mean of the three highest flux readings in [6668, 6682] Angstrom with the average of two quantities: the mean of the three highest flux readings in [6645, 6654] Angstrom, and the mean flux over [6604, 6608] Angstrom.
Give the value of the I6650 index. 11.9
